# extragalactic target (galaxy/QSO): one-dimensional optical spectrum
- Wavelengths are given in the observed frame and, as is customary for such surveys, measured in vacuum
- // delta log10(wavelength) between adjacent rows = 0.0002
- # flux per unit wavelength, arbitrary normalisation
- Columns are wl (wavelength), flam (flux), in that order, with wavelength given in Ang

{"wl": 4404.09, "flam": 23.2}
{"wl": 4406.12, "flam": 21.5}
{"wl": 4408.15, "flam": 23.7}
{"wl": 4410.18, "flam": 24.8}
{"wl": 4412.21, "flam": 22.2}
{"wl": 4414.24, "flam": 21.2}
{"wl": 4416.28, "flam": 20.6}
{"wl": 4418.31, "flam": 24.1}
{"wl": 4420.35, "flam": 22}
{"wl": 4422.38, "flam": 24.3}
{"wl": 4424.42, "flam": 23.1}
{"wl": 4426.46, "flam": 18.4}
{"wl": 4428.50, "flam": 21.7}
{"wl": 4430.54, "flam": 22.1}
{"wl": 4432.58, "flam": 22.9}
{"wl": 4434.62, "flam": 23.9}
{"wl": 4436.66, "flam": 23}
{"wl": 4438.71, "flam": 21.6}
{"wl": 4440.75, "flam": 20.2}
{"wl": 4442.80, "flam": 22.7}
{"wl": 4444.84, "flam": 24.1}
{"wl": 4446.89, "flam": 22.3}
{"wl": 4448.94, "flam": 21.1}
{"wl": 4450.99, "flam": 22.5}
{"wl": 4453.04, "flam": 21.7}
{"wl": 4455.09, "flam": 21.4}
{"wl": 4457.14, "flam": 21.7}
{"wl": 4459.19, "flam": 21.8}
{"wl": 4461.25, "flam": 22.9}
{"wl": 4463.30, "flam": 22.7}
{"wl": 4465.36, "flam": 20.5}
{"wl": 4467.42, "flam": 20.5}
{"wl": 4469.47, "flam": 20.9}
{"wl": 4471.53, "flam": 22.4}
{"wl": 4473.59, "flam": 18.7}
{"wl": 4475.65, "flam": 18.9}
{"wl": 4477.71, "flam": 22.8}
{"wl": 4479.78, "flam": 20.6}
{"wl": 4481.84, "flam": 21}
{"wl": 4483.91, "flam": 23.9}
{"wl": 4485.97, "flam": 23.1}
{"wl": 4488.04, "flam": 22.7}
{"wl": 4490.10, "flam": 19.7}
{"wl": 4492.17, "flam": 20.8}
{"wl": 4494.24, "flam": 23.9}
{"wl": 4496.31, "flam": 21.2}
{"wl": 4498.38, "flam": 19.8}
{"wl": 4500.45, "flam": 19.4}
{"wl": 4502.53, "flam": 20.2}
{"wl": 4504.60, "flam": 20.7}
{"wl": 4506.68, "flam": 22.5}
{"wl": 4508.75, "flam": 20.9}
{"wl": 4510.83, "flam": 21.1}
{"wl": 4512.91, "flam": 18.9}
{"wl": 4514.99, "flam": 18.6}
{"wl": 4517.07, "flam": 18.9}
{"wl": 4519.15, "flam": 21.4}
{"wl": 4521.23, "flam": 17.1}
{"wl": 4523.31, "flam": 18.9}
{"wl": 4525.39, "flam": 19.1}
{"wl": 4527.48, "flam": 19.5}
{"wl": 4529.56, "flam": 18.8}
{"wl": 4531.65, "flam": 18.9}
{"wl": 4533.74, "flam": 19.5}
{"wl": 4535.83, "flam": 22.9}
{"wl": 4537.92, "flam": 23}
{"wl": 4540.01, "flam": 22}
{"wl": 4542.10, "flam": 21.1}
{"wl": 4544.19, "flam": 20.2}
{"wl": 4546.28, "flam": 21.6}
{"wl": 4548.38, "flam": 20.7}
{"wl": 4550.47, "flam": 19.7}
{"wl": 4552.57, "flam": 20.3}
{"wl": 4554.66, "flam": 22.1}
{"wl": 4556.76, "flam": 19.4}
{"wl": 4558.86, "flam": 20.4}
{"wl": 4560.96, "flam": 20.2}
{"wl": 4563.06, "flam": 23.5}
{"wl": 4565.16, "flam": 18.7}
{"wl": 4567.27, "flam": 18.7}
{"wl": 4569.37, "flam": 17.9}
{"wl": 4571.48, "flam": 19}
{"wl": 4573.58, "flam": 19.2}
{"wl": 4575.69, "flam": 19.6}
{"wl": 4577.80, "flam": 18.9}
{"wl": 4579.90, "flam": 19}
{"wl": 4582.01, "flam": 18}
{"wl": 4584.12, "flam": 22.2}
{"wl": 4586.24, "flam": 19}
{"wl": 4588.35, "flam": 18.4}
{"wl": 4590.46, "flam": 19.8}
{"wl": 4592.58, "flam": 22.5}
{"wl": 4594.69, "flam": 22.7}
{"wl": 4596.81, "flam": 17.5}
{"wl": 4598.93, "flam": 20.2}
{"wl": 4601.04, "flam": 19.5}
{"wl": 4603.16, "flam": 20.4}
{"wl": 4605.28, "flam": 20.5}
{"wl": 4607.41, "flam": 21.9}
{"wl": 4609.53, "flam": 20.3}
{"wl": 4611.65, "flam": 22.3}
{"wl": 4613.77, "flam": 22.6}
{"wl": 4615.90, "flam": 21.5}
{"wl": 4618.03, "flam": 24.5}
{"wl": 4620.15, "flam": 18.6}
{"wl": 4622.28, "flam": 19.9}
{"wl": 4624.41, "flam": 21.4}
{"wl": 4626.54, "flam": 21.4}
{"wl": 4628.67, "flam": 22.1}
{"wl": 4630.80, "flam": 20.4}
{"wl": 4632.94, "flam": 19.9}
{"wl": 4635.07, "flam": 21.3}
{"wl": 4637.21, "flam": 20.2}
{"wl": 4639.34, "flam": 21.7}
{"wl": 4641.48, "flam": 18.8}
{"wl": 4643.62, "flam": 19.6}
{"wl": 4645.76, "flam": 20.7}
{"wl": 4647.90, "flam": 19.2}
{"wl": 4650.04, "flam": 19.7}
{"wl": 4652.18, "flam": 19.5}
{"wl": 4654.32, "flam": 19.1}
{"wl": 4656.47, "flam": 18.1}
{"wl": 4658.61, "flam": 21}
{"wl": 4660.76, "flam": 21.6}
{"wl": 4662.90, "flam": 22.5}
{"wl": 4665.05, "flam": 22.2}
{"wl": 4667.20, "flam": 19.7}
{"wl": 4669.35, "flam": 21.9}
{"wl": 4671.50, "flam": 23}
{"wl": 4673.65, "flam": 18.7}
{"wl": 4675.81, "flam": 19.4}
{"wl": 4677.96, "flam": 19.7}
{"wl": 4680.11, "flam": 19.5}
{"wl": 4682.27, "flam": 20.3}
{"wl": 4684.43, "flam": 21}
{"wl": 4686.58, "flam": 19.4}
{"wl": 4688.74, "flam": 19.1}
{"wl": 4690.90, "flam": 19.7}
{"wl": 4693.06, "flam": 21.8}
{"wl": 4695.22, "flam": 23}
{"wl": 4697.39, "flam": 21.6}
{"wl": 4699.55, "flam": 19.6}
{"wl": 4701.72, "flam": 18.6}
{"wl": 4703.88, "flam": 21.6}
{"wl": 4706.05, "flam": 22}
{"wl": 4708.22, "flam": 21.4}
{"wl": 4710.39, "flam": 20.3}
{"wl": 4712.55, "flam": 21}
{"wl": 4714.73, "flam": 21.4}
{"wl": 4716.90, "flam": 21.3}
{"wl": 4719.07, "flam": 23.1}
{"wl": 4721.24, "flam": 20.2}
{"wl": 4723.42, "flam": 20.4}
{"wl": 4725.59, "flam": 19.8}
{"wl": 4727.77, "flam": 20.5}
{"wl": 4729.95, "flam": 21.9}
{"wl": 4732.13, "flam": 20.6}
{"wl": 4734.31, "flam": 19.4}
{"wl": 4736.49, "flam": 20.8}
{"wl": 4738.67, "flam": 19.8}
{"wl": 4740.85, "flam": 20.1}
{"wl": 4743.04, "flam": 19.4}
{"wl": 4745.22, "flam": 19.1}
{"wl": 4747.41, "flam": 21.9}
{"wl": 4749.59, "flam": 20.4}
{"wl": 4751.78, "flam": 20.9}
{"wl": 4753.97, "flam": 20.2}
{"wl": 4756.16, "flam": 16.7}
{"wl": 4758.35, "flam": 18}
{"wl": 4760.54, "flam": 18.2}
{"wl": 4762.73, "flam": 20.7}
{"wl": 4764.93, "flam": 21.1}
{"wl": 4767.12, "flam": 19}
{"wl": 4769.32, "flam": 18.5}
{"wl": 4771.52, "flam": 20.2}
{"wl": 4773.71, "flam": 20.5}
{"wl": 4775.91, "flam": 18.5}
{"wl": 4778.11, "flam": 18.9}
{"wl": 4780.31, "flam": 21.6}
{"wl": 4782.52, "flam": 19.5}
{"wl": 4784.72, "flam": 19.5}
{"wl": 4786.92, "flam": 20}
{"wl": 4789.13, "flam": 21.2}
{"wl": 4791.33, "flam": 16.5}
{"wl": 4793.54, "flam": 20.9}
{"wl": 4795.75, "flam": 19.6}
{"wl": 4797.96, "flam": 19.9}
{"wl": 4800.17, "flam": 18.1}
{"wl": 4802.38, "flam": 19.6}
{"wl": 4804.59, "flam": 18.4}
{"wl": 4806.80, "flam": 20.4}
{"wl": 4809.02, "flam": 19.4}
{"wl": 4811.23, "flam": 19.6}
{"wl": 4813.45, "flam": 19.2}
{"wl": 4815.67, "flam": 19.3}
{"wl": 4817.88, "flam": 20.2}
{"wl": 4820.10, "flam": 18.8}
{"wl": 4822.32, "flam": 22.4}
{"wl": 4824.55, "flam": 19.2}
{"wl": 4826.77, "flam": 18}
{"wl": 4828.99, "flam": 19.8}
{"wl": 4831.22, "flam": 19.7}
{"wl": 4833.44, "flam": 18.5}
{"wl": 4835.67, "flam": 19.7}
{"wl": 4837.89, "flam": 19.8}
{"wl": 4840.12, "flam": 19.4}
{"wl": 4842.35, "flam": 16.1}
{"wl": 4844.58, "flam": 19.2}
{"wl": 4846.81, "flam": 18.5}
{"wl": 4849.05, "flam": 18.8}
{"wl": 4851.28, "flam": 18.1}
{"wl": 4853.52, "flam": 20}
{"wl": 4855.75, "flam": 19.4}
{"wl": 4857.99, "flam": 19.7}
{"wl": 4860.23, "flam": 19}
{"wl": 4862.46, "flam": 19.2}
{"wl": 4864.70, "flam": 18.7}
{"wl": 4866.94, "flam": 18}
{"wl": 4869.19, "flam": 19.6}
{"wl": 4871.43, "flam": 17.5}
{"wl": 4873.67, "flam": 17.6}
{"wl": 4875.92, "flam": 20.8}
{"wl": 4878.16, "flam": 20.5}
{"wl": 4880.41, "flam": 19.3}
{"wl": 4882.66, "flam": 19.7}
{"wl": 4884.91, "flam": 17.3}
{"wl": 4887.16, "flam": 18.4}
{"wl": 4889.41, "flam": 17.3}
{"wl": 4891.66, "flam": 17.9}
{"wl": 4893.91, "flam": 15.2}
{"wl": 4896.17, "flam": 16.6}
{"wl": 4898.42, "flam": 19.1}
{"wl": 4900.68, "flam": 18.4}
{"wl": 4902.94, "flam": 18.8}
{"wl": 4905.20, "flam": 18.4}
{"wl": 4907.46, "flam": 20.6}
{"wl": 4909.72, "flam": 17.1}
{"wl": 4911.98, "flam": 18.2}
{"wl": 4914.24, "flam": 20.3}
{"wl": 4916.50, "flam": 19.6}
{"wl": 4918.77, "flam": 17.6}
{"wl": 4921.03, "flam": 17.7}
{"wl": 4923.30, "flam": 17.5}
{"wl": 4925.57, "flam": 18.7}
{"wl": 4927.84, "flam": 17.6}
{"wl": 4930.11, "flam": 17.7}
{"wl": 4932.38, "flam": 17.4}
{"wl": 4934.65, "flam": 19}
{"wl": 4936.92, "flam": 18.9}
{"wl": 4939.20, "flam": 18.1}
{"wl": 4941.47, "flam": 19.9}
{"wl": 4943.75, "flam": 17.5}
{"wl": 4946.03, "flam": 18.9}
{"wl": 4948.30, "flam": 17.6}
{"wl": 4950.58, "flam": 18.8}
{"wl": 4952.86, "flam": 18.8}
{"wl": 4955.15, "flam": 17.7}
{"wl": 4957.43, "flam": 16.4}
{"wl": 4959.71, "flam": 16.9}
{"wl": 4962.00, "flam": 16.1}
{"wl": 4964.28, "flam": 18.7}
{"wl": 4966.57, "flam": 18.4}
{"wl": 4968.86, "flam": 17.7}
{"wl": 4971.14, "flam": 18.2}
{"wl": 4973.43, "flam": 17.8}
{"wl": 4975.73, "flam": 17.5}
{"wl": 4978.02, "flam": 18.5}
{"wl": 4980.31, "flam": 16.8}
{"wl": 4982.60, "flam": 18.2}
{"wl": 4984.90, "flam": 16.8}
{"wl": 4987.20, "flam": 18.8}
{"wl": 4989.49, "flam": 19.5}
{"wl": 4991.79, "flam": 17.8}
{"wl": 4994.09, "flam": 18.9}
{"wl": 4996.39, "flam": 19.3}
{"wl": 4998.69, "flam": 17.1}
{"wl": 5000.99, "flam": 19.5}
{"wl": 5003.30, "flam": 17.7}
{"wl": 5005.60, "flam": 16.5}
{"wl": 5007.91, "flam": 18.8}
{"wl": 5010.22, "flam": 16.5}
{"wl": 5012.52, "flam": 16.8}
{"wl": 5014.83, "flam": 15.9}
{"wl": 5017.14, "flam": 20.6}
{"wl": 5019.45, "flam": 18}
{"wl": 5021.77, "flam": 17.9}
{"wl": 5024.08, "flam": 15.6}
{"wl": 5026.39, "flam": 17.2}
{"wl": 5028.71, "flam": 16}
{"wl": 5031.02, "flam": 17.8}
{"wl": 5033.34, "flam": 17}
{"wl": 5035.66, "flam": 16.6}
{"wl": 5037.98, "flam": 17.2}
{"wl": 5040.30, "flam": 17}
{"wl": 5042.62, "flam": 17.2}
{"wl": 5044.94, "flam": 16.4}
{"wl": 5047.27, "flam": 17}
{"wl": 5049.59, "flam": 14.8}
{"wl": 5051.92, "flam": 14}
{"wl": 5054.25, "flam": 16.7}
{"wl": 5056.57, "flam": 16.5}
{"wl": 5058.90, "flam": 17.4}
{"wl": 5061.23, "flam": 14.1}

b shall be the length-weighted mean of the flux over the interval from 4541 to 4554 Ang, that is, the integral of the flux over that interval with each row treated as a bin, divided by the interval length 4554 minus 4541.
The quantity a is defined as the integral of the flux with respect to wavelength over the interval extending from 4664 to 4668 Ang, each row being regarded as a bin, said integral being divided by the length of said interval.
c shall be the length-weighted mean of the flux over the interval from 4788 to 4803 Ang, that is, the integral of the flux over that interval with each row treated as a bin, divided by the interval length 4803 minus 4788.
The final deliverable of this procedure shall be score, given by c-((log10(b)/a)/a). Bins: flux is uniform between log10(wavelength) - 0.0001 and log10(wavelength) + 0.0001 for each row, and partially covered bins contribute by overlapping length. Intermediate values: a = 21.0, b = 20.7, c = 19.4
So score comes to 19.4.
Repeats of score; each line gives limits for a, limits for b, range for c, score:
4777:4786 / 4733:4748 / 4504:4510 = 21.4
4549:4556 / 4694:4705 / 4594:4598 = 19.8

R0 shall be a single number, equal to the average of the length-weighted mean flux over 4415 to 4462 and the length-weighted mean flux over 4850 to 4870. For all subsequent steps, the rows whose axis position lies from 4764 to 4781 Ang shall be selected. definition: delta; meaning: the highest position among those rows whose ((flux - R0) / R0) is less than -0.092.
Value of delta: 4775.91 Ang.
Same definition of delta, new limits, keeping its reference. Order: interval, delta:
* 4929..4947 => 4943.75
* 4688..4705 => 4701.72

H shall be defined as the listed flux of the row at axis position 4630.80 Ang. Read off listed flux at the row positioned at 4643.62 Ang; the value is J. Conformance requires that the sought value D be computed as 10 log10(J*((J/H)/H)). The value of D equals -0.3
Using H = 20.4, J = 19.6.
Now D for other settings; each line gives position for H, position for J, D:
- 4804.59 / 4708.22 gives 1.3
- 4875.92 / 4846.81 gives -1.0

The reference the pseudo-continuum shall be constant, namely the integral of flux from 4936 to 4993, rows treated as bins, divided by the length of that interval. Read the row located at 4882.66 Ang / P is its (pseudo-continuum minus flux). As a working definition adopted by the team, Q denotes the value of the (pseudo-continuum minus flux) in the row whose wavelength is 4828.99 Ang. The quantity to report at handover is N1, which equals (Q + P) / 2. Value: -1.7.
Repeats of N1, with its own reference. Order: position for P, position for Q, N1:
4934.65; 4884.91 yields -0.1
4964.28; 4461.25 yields -2.8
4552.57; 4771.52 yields -2.2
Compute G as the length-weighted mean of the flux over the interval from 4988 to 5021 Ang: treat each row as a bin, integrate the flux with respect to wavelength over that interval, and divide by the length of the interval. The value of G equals 18.1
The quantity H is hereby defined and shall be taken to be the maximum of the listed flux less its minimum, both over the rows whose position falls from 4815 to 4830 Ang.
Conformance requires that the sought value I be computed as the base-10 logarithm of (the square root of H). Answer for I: 0.322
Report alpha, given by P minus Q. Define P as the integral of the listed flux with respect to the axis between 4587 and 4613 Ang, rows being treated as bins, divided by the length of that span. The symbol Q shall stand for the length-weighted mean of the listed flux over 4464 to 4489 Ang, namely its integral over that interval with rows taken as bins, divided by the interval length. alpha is -0.8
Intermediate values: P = 20.5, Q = 21.3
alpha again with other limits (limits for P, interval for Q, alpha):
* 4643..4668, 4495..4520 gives -0.1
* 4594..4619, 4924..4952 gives 2.8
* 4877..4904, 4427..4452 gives -4.1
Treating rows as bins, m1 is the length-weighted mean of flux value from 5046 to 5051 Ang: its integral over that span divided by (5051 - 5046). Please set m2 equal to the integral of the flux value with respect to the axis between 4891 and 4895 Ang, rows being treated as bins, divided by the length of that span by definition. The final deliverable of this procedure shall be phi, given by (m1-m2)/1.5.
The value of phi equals -0.4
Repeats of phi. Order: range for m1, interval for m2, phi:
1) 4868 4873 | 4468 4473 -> -1.9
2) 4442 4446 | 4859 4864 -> 2.9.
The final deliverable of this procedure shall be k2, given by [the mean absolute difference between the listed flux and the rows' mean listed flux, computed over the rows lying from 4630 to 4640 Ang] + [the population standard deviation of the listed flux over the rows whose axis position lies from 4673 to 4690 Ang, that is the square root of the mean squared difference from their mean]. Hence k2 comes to 1.3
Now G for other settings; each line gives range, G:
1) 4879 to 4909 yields 18.2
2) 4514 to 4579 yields 20.0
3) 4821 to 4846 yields 19.2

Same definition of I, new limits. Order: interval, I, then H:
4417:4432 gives 0.385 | 5.9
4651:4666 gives 0.322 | 4.4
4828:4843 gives 0.284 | 3.7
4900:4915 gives 0.272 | 3.5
